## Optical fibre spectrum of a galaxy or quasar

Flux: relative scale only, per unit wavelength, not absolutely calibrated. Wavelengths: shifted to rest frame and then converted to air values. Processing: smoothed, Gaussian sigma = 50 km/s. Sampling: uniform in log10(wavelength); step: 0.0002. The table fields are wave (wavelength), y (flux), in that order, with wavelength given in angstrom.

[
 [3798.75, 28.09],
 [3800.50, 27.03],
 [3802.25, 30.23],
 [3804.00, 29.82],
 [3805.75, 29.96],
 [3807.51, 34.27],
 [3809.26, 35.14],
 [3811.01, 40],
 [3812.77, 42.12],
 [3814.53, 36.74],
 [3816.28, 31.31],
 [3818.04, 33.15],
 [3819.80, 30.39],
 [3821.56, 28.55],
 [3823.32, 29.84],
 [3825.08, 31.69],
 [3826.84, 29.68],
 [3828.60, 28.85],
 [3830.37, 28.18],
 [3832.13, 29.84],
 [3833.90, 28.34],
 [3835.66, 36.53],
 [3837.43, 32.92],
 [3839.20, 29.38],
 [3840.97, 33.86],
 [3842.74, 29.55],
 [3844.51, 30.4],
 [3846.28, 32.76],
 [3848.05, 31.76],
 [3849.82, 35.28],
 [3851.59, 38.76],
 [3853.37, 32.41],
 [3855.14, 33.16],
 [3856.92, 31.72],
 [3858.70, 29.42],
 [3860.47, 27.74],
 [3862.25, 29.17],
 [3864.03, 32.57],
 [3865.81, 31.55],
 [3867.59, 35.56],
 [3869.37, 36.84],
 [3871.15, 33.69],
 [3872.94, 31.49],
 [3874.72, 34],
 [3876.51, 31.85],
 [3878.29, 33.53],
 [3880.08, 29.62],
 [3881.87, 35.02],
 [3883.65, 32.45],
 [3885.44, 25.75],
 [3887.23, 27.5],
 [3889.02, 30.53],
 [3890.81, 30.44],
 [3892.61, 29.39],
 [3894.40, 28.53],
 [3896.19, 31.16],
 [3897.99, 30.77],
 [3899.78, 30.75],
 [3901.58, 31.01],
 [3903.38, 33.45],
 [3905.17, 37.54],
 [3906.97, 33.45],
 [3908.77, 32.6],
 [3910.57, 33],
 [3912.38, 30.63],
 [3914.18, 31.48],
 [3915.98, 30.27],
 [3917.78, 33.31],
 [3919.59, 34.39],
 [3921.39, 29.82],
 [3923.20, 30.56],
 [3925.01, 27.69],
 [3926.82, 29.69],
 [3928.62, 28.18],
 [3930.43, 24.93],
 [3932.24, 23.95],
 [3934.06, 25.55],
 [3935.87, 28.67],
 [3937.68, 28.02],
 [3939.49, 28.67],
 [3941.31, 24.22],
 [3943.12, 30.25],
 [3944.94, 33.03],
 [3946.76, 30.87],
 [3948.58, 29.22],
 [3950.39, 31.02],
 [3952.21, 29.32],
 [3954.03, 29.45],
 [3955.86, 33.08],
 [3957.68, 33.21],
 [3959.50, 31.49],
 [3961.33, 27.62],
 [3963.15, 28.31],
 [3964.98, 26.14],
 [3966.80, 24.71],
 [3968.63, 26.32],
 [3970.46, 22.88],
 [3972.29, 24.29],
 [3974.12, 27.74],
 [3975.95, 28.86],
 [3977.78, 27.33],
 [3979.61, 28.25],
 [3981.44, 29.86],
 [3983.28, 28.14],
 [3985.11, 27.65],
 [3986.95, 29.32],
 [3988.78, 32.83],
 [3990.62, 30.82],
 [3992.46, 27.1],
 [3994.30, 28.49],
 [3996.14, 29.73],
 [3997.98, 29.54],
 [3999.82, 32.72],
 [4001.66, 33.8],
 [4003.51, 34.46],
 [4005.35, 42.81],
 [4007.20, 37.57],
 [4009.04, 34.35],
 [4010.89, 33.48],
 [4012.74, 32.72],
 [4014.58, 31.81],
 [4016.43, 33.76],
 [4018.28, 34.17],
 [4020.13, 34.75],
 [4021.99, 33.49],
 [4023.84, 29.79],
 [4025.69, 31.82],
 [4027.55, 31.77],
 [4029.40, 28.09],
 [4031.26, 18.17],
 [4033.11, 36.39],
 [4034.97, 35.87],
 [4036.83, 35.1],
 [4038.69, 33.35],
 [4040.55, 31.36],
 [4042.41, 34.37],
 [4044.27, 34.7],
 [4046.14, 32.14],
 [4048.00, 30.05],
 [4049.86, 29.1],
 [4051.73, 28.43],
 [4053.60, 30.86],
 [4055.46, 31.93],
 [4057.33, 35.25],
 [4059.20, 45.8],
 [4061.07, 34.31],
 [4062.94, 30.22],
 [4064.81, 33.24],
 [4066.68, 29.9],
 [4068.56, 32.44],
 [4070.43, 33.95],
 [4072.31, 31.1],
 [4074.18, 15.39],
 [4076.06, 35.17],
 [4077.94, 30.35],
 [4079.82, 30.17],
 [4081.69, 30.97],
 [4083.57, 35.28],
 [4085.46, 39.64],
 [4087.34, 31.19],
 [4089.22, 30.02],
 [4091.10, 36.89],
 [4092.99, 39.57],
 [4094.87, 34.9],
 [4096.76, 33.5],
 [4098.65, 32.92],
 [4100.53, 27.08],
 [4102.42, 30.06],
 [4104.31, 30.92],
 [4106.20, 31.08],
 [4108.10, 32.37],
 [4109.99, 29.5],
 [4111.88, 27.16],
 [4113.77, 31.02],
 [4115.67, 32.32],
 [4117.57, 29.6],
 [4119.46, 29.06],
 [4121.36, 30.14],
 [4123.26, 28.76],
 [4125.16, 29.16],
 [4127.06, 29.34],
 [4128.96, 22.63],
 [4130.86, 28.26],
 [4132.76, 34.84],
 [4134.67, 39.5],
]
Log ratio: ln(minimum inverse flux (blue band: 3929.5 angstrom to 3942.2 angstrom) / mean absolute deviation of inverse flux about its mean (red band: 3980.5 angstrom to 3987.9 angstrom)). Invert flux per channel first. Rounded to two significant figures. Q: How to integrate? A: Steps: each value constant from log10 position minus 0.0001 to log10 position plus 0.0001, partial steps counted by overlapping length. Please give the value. 3.5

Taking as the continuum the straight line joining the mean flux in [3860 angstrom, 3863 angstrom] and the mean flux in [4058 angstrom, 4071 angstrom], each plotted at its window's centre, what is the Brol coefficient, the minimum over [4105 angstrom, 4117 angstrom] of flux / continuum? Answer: 0.76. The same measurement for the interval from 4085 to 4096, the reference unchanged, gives 0.86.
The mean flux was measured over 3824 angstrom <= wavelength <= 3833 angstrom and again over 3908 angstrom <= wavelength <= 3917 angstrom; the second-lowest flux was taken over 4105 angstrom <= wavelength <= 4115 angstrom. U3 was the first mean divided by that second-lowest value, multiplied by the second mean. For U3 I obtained 31.8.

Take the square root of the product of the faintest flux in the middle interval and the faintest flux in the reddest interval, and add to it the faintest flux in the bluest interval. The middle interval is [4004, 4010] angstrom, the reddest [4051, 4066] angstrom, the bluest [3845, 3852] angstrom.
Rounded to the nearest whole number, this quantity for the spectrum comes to 63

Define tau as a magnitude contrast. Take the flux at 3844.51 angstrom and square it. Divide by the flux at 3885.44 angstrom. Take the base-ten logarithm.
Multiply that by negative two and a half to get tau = -3.89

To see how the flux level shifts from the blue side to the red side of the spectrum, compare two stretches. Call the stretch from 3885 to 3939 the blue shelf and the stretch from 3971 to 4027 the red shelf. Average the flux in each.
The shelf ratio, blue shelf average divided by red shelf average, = 0.96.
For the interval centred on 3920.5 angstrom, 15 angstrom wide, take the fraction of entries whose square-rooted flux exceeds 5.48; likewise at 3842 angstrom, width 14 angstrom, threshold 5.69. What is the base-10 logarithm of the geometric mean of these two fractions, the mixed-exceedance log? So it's -0.3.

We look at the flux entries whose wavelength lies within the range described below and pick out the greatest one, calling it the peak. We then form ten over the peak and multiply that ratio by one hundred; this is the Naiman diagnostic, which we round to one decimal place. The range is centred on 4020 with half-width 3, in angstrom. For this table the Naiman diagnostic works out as 28.8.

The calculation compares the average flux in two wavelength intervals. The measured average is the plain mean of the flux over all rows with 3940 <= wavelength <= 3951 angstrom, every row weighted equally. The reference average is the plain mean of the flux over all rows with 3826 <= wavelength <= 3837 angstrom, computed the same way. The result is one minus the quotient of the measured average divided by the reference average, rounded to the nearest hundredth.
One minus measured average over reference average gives 0.02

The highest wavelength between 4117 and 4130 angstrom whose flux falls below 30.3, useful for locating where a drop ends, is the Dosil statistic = 4128.96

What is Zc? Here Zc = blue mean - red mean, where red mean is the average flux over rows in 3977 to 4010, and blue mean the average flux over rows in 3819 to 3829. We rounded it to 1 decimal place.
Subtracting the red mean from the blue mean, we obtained -1.5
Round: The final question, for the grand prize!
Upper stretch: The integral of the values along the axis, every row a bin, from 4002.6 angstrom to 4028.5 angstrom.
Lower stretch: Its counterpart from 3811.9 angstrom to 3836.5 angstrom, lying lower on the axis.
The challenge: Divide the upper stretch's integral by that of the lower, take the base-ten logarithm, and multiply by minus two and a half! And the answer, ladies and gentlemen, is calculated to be -0.13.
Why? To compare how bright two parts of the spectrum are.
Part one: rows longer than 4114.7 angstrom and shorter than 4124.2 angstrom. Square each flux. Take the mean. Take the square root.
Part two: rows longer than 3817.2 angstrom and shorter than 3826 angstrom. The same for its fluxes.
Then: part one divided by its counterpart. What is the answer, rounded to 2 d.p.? 0.98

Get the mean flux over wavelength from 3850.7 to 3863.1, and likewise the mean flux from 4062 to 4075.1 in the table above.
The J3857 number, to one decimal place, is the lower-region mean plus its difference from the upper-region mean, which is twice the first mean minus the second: 34.1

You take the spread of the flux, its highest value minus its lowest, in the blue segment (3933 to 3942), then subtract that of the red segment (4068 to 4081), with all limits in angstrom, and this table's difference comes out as -15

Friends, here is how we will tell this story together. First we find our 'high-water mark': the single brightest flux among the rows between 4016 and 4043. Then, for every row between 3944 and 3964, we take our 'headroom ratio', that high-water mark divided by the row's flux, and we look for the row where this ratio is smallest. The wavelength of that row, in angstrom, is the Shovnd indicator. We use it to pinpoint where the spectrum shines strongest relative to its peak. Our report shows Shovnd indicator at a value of 3957.68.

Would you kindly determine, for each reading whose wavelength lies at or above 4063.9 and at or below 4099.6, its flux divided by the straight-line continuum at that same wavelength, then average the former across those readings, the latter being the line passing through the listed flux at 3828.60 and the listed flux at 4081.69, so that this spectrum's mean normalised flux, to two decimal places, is 1.05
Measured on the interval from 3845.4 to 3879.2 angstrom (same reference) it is 1.13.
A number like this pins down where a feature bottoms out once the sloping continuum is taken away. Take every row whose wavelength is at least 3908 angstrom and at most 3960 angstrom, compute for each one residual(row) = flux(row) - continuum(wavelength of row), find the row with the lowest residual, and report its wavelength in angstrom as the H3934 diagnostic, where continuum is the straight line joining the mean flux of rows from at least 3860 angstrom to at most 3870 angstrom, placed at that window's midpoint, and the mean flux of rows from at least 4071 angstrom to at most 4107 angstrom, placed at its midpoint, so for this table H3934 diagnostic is 3932.24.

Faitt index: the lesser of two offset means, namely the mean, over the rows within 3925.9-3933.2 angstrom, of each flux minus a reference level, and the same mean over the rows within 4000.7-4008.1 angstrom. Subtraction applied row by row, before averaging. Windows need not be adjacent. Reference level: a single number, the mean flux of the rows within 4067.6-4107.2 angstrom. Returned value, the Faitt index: -5.3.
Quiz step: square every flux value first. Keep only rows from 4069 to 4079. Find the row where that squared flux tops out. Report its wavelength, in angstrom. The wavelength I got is 4076.06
